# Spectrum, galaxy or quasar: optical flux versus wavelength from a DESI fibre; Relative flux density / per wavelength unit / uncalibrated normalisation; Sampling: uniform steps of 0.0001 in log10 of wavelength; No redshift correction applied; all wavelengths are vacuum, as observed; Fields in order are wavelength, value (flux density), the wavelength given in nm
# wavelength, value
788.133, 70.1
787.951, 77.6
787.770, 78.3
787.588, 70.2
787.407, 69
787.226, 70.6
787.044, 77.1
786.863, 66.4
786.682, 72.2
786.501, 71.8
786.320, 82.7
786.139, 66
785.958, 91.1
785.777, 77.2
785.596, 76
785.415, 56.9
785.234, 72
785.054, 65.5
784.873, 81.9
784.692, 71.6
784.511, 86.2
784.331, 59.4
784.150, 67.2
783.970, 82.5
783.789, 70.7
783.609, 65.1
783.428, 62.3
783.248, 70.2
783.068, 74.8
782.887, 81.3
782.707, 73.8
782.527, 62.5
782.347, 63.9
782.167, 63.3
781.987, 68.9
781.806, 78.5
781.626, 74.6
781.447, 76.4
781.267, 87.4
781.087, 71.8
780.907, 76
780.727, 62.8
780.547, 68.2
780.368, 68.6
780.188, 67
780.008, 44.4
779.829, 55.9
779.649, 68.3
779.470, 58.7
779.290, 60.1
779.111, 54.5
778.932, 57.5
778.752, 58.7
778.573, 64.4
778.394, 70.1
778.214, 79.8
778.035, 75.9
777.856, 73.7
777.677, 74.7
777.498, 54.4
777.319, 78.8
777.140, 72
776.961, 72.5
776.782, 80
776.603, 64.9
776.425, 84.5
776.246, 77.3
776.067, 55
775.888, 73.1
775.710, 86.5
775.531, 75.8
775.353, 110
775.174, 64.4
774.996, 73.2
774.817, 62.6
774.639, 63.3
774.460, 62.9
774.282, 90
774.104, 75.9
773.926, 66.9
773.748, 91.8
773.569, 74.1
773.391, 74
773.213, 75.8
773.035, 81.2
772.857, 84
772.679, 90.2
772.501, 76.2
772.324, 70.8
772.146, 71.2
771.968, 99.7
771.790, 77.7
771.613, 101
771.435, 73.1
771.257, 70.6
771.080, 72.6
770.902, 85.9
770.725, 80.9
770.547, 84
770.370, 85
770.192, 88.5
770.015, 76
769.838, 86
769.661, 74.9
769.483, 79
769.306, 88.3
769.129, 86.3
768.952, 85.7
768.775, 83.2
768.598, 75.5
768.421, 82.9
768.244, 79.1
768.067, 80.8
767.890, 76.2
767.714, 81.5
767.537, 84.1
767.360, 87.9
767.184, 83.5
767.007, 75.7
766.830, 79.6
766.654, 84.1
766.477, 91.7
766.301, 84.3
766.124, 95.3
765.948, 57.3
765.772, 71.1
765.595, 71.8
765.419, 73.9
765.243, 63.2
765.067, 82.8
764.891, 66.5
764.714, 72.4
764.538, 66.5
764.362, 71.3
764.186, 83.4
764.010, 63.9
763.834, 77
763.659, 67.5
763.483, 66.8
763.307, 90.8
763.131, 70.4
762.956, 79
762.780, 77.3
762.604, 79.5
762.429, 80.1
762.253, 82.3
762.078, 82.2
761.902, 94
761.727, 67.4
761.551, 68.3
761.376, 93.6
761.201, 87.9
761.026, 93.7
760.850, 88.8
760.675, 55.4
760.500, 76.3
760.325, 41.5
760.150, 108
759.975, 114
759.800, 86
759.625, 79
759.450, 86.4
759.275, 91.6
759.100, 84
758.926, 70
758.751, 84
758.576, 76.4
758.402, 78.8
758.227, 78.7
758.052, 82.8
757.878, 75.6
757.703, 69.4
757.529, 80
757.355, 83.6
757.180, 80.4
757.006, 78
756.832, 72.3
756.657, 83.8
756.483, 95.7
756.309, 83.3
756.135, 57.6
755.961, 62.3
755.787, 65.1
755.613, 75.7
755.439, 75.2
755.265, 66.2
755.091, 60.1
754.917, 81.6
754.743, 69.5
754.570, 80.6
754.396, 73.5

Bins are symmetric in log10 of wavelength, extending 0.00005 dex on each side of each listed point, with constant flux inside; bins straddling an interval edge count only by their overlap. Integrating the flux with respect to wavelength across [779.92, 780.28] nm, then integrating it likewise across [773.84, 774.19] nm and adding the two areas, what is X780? 45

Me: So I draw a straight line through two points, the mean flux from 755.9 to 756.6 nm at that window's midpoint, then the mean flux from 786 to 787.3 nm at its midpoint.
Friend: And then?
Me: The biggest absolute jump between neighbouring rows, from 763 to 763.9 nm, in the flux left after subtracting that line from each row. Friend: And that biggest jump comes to 24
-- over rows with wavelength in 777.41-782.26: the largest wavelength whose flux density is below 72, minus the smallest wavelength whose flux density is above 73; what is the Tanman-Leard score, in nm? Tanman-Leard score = 4.49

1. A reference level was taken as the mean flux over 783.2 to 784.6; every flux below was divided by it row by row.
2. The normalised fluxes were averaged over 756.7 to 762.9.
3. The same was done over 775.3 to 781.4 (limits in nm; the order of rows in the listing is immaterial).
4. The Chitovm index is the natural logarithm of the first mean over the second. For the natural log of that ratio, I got 0.14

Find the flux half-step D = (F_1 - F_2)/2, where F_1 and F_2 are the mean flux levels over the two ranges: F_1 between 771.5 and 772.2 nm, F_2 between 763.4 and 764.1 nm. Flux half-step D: 9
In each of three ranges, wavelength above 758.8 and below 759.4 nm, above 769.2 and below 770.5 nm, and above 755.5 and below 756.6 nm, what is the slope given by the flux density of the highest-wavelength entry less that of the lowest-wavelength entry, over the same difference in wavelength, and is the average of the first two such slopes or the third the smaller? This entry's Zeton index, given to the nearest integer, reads 23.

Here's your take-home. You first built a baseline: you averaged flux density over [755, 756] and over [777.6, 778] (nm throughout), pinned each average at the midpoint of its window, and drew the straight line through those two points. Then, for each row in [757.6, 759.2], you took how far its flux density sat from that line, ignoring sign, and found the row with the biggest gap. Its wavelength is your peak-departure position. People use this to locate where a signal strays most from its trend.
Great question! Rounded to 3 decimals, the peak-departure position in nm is 758.751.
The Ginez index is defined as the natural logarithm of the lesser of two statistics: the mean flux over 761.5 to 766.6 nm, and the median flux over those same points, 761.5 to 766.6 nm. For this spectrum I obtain 4.30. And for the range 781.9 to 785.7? 4.25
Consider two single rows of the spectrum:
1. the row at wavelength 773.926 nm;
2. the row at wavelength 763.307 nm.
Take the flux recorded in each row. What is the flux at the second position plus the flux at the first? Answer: 158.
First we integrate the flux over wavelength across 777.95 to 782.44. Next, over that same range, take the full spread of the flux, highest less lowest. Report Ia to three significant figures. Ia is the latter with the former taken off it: -258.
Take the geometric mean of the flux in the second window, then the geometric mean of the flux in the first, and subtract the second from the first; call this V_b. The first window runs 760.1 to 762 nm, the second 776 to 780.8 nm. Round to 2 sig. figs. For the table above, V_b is 11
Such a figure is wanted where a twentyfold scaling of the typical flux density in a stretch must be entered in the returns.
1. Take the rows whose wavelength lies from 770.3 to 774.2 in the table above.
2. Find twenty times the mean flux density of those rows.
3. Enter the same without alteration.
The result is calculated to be 1602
